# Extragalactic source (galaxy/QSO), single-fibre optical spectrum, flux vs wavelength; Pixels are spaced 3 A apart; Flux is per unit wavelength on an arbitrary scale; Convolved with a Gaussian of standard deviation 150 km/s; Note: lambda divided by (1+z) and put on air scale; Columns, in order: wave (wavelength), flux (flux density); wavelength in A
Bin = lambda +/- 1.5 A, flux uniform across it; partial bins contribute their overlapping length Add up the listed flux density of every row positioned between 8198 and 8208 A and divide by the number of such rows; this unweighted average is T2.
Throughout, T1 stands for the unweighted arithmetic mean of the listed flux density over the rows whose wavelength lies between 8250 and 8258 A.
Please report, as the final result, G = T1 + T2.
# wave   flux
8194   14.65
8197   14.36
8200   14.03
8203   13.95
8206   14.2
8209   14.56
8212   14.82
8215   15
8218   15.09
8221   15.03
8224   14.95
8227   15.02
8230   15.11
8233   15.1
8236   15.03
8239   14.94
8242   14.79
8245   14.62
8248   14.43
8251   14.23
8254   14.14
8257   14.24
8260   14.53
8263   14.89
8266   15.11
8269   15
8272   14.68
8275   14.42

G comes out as 28.3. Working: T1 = 14.2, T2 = 14.06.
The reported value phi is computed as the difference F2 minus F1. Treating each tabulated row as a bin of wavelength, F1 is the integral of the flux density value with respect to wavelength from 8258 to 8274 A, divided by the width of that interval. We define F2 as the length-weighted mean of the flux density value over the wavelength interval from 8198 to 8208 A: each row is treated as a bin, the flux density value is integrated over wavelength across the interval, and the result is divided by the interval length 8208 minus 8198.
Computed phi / -0.71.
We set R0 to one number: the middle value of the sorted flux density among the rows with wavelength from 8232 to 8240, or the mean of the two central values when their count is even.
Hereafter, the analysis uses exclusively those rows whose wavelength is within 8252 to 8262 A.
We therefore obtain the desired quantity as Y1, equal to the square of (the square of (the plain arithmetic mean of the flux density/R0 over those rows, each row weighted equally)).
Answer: 0.82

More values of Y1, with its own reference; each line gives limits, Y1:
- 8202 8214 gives 0.84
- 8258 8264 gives 0.92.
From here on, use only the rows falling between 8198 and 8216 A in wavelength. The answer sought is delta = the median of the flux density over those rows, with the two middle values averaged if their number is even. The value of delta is 14.38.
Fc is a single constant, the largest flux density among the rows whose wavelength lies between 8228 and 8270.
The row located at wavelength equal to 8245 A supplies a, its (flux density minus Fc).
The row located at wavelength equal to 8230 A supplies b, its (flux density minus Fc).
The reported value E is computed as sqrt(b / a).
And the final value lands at 0.0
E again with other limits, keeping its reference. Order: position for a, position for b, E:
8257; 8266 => 0.0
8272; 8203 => 1.6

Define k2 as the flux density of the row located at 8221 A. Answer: 15.03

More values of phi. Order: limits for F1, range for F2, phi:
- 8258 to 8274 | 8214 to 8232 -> 0.23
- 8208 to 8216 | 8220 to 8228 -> 0.20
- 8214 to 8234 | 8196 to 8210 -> -0.84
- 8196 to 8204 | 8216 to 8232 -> 0.93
